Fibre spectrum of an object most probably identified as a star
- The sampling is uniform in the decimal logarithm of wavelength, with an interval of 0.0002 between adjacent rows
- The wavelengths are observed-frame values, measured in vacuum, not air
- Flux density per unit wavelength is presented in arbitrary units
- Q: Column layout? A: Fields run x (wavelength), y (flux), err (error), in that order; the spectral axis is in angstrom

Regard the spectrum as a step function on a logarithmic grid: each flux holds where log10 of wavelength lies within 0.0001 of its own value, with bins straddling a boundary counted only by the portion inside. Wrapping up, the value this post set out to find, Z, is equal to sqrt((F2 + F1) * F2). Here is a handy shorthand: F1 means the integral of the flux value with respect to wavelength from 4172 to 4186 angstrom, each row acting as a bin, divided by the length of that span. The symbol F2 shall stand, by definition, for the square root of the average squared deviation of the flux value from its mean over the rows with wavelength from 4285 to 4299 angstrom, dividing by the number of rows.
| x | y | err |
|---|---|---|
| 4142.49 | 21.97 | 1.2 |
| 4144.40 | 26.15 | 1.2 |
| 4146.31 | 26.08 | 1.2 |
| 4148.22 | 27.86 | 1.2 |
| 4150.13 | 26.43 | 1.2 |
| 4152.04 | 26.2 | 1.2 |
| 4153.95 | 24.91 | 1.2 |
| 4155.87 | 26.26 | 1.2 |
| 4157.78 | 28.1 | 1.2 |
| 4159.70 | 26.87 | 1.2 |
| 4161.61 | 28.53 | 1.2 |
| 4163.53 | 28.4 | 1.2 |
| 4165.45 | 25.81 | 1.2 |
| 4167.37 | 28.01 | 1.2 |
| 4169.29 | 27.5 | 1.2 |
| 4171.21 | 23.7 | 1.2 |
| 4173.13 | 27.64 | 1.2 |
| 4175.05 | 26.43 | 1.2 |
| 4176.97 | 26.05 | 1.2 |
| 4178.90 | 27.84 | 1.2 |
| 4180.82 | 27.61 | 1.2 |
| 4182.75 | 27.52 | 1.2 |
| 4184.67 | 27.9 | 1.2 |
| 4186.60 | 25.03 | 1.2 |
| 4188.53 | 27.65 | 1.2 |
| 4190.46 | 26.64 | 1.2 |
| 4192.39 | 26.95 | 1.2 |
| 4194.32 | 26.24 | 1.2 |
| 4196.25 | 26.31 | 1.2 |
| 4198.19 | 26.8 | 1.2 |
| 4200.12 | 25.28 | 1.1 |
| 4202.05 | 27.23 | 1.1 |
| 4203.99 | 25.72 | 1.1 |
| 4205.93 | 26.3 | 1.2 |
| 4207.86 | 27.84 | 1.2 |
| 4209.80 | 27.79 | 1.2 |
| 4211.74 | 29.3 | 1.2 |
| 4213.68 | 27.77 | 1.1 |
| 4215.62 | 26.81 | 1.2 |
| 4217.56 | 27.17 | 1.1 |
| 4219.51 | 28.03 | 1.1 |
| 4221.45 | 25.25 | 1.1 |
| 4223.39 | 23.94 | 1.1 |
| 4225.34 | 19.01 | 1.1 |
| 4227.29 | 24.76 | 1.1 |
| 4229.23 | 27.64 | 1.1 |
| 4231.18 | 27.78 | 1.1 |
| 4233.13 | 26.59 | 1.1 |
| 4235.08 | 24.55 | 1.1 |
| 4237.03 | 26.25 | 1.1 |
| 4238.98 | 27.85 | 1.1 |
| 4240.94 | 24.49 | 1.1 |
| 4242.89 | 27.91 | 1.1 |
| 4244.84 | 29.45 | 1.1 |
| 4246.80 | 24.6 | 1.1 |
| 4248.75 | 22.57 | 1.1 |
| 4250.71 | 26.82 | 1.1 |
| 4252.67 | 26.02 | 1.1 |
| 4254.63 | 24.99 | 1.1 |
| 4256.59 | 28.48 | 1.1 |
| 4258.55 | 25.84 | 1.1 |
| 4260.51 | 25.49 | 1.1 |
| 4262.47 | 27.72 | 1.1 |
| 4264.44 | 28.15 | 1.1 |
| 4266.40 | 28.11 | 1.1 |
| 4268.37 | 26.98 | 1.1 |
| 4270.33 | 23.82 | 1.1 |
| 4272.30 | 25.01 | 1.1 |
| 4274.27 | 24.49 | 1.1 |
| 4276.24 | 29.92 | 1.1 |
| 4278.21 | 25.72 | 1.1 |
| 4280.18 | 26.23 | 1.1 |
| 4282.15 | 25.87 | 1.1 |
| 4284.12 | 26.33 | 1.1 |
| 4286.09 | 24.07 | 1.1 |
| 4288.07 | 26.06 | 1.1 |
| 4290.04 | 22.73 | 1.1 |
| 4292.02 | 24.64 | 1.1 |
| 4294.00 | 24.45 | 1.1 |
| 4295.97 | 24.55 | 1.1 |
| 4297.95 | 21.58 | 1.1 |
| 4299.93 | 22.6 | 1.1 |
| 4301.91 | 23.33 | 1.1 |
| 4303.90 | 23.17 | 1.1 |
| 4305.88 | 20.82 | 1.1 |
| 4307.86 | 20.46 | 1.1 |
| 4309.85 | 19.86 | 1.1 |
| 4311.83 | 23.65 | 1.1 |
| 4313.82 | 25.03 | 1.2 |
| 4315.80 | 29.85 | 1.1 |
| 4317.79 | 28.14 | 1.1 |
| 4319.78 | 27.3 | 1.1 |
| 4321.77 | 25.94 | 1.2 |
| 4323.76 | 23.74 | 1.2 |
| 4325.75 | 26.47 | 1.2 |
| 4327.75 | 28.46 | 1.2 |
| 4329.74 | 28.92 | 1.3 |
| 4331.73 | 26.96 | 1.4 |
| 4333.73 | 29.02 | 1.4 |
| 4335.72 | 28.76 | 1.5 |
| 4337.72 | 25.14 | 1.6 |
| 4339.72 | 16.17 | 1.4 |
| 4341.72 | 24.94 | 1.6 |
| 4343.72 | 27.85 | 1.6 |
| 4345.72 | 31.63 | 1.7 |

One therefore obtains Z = 6.2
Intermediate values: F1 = 27.2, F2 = 1.3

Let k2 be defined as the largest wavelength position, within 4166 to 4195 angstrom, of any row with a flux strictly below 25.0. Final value 4171.21 angstrom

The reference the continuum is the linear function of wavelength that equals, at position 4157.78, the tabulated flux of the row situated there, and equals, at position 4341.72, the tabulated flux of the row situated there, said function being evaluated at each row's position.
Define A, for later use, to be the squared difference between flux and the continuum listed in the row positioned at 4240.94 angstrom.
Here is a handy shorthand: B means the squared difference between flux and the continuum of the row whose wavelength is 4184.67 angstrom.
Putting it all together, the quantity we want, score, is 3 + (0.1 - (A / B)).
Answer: -66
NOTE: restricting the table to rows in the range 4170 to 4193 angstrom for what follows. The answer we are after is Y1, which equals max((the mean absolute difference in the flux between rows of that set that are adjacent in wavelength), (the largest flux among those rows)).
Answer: 27.9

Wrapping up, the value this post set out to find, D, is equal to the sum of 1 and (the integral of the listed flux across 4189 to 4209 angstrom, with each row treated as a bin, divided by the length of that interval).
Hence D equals 27.6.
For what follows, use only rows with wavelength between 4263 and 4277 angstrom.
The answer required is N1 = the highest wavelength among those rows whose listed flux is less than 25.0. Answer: 4274.27 angstrom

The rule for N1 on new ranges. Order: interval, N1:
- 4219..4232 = 4227.29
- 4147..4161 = 4153.95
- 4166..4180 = 4171.21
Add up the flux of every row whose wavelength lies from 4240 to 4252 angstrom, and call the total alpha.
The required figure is 156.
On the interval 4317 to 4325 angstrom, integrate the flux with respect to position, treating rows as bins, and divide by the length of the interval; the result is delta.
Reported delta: 26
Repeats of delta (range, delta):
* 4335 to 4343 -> 24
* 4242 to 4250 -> 26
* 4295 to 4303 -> 23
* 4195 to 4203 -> 26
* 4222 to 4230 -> 24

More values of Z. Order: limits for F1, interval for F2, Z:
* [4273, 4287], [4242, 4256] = 7.7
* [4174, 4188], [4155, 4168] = 5.3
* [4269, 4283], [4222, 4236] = 8.9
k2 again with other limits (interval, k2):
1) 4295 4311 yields 4309.85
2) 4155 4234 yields 4227.29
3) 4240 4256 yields 4254.63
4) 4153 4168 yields 4153.95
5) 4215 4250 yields 4248.75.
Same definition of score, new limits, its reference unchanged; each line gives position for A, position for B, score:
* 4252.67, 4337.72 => -9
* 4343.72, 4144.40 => 1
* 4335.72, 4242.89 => -5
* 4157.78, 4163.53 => 3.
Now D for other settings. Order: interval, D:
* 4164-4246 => 27.6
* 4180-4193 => 28.0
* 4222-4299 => 26.7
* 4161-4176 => 28.0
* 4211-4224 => 27.9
